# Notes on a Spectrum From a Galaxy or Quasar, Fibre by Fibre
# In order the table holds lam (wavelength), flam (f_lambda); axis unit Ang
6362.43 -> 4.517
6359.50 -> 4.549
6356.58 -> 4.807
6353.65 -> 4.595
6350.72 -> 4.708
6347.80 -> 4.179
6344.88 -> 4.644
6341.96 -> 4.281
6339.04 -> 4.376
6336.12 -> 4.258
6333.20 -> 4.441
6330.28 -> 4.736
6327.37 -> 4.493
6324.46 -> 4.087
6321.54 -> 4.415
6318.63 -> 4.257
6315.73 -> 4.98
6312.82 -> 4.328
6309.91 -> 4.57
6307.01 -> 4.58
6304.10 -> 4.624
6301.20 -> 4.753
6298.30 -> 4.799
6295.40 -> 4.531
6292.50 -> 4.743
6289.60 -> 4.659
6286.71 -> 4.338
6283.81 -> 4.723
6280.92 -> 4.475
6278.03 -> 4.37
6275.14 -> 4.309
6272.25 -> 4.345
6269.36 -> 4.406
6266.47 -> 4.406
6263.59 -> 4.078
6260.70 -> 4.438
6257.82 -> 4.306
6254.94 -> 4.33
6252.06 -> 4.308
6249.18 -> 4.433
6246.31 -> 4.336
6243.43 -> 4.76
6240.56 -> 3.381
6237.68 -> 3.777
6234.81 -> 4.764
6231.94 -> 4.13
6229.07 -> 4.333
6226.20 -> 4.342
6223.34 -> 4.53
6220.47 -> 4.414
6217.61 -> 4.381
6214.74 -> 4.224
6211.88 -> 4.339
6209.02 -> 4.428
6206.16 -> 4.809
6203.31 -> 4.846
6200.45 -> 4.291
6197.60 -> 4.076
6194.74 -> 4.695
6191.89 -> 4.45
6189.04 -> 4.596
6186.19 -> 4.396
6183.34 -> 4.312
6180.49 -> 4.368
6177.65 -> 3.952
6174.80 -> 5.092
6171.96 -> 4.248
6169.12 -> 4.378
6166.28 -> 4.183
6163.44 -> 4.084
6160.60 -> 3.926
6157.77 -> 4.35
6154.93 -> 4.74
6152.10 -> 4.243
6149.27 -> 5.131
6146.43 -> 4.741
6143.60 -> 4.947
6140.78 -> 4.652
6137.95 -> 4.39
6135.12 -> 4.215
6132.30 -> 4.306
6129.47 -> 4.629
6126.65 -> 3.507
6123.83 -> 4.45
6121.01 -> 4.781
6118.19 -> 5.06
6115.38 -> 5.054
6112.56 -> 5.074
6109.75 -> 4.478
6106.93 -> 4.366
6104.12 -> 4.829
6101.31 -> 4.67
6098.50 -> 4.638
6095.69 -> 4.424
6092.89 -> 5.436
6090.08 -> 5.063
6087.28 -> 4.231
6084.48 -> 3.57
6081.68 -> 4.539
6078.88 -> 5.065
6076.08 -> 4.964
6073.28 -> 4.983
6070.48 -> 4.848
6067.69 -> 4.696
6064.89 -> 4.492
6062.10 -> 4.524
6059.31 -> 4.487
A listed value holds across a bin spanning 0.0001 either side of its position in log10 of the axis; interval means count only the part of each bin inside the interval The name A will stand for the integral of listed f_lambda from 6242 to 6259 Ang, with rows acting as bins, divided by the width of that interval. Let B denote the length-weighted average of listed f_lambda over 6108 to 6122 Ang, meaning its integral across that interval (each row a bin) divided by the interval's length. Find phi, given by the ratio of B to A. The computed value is 1.11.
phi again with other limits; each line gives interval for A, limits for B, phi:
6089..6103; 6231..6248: 0.87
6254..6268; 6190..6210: 1.05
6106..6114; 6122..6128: 0.87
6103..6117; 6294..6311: 0.98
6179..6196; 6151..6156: 1.01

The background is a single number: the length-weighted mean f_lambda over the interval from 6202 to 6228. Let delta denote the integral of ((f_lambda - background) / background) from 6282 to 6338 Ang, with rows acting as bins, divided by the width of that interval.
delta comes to 0.015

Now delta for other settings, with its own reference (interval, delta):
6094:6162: 0.021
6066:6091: 0.039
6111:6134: 0.028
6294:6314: 0.028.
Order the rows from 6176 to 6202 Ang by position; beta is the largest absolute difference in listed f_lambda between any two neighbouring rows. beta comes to 0.6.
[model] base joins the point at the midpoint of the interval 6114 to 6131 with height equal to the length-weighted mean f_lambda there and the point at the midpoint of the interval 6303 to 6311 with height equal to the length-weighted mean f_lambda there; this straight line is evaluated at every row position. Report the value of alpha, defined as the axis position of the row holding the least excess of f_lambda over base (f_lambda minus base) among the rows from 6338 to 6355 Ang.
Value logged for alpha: 6347.80 Ang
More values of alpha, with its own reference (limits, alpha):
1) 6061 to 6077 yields 6064.89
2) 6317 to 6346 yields 6324.46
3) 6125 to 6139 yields 6126.65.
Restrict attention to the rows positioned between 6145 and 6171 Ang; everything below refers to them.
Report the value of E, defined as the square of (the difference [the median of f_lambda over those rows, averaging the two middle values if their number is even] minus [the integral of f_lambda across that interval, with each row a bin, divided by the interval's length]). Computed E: 0.004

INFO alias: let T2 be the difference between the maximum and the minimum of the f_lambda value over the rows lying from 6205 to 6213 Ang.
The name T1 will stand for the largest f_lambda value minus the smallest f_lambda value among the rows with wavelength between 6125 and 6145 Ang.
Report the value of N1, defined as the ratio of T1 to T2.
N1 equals 3.1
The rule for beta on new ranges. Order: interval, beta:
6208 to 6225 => 0.2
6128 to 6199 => 1.1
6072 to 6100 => 1.0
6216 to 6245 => 1.4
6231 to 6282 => 1.4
